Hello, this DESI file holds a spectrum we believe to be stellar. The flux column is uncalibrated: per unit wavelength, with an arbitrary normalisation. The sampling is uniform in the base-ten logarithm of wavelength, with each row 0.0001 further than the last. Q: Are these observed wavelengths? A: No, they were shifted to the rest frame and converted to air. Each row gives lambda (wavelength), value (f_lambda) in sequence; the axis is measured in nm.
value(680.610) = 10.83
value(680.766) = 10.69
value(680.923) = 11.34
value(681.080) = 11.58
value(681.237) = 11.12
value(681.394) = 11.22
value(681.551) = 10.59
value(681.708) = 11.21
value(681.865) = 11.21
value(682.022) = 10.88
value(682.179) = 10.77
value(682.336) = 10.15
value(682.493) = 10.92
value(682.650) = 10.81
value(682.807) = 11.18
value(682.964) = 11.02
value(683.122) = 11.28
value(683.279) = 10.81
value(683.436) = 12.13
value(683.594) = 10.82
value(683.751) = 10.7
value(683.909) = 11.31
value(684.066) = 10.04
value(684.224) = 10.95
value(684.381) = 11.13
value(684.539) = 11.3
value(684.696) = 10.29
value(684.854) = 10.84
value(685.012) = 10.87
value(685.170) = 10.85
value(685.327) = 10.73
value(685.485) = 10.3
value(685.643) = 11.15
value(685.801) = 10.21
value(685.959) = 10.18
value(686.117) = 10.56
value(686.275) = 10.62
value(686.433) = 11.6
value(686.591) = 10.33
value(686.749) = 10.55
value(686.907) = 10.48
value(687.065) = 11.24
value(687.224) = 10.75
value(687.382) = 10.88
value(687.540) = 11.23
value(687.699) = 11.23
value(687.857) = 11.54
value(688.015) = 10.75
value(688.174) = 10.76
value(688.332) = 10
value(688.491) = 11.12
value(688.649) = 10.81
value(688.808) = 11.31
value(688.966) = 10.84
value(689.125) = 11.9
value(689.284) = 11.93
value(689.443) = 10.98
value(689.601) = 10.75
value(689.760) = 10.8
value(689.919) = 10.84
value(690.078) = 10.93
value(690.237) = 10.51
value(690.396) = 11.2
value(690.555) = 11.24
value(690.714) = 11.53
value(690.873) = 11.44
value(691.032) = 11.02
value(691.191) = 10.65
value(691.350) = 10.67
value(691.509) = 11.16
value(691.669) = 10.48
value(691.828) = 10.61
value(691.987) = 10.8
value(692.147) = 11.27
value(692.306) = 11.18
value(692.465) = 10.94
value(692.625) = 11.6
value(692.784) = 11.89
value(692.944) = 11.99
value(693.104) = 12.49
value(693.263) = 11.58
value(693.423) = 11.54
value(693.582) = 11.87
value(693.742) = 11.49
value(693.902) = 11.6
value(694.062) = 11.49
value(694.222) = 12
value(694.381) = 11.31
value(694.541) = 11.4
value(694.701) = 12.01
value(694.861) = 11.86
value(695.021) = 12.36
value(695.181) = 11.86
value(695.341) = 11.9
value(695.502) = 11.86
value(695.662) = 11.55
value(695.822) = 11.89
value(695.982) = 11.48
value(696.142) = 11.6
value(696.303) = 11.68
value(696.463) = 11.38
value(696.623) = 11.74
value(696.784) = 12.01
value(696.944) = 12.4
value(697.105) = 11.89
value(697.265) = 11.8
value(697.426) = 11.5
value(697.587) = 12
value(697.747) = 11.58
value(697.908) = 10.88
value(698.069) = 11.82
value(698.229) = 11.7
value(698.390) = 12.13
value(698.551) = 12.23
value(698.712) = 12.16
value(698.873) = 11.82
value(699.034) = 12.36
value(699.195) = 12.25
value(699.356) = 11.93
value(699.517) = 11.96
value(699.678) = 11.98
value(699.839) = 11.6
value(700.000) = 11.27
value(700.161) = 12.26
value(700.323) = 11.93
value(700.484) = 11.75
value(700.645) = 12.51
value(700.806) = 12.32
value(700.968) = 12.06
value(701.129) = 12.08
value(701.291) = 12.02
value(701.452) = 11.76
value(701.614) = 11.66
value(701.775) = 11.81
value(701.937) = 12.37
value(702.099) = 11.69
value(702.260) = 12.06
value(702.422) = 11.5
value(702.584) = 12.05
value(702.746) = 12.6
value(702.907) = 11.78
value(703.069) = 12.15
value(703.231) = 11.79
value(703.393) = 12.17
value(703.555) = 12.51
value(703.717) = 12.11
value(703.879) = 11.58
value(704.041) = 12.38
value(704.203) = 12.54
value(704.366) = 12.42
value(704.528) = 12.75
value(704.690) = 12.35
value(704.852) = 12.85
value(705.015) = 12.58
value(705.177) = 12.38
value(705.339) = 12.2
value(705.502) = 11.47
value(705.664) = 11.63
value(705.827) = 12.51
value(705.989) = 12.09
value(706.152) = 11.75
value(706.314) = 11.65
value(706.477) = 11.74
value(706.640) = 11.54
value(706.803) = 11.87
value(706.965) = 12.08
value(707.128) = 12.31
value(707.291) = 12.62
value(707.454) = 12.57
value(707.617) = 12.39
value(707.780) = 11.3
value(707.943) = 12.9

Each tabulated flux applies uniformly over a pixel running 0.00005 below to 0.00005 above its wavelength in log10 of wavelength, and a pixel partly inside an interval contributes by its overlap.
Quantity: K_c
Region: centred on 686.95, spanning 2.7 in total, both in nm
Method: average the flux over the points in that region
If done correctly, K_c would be 10.8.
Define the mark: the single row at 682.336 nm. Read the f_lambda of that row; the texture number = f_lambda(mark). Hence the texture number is 10.15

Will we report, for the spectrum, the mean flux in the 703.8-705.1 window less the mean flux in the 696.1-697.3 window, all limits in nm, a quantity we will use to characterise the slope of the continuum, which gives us 0.6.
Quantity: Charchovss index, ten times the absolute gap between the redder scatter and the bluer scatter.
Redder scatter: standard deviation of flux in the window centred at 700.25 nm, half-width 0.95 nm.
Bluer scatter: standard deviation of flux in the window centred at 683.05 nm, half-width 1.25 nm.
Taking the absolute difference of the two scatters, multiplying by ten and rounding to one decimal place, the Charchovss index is 1.4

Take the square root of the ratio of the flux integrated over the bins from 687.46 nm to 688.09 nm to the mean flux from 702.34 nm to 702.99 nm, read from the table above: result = 0.77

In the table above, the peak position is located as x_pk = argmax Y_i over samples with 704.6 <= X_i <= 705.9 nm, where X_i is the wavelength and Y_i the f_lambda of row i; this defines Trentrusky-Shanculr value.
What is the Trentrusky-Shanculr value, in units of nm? 704.852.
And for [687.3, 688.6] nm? 687.857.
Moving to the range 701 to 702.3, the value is 701.937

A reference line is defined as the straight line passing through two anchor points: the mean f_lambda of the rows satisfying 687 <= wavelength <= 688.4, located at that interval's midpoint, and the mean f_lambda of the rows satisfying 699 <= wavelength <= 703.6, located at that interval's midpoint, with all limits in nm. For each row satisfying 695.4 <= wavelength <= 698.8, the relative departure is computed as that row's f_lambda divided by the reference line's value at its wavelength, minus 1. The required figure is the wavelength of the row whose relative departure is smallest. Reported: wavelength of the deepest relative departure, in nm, 697.908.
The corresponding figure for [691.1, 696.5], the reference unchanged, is 691.669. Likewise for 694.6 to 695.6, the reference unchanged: 695.502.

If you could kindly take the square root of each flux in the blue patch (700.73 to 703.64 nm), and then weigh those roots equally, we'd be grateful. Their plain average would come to 3.47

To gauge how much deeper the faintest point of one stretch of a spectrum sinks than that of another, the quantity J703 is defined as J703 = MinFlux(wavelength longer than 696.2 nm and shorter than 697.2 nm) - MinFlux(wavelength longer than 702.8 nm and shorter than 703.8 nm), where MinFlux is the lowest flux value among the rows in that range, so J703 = -0.40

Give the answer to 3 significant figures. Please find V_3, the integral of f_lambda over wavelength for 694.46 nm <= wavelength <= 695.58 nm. 13.3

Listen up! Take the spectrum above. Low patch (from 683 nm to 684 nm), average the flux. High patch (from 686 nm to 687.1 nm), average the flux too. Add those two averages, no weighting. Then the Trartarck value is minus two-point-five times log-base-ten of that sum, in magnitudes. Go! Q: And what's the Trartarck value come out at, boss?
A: -3.35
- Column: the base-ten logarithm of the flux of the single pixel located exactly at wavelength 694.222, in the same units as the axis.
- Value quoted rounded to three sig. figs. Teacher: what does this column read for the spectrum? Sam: 1.08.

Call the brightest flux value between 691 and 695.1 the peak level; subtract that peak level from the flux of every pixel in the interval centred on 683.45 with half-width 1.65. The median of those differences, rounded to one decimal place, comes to -1.6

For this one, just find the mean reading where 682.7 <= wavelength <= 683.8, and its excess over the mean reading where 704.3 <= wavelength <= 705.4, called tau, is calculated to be -1.4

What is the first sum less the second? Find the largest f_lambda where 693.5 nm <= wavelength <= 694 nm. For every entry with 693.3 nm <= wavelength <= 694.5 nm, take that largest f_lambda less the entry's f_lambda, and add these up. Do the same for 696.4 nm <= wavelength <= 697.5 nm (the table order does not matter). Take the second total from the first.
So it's 1.4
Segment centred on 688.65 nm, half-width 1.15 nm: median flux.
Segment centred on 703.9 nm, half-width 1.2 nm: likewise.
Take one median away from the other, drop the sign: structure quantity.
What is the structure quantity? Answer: 1.40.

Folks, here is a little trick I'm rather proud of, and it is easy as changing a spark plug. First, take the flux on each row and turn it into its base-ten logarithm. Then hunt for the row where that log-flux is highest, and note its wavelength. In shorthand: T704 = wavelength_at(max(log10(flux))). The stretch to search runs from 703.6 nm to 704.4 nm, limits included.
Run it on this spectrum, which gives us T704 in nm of 704.203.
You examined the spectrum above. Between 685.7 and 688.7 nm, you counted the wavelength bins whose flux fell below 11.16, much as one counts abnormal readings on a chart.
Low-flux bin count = 14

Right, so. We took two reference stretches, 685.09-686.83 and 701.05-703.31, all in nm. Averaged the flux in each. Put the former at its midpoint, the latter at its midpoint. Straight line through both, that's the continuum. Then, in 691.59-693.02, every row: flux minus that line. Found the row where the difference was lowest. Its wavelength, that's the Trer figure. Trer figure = 691.669 nm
